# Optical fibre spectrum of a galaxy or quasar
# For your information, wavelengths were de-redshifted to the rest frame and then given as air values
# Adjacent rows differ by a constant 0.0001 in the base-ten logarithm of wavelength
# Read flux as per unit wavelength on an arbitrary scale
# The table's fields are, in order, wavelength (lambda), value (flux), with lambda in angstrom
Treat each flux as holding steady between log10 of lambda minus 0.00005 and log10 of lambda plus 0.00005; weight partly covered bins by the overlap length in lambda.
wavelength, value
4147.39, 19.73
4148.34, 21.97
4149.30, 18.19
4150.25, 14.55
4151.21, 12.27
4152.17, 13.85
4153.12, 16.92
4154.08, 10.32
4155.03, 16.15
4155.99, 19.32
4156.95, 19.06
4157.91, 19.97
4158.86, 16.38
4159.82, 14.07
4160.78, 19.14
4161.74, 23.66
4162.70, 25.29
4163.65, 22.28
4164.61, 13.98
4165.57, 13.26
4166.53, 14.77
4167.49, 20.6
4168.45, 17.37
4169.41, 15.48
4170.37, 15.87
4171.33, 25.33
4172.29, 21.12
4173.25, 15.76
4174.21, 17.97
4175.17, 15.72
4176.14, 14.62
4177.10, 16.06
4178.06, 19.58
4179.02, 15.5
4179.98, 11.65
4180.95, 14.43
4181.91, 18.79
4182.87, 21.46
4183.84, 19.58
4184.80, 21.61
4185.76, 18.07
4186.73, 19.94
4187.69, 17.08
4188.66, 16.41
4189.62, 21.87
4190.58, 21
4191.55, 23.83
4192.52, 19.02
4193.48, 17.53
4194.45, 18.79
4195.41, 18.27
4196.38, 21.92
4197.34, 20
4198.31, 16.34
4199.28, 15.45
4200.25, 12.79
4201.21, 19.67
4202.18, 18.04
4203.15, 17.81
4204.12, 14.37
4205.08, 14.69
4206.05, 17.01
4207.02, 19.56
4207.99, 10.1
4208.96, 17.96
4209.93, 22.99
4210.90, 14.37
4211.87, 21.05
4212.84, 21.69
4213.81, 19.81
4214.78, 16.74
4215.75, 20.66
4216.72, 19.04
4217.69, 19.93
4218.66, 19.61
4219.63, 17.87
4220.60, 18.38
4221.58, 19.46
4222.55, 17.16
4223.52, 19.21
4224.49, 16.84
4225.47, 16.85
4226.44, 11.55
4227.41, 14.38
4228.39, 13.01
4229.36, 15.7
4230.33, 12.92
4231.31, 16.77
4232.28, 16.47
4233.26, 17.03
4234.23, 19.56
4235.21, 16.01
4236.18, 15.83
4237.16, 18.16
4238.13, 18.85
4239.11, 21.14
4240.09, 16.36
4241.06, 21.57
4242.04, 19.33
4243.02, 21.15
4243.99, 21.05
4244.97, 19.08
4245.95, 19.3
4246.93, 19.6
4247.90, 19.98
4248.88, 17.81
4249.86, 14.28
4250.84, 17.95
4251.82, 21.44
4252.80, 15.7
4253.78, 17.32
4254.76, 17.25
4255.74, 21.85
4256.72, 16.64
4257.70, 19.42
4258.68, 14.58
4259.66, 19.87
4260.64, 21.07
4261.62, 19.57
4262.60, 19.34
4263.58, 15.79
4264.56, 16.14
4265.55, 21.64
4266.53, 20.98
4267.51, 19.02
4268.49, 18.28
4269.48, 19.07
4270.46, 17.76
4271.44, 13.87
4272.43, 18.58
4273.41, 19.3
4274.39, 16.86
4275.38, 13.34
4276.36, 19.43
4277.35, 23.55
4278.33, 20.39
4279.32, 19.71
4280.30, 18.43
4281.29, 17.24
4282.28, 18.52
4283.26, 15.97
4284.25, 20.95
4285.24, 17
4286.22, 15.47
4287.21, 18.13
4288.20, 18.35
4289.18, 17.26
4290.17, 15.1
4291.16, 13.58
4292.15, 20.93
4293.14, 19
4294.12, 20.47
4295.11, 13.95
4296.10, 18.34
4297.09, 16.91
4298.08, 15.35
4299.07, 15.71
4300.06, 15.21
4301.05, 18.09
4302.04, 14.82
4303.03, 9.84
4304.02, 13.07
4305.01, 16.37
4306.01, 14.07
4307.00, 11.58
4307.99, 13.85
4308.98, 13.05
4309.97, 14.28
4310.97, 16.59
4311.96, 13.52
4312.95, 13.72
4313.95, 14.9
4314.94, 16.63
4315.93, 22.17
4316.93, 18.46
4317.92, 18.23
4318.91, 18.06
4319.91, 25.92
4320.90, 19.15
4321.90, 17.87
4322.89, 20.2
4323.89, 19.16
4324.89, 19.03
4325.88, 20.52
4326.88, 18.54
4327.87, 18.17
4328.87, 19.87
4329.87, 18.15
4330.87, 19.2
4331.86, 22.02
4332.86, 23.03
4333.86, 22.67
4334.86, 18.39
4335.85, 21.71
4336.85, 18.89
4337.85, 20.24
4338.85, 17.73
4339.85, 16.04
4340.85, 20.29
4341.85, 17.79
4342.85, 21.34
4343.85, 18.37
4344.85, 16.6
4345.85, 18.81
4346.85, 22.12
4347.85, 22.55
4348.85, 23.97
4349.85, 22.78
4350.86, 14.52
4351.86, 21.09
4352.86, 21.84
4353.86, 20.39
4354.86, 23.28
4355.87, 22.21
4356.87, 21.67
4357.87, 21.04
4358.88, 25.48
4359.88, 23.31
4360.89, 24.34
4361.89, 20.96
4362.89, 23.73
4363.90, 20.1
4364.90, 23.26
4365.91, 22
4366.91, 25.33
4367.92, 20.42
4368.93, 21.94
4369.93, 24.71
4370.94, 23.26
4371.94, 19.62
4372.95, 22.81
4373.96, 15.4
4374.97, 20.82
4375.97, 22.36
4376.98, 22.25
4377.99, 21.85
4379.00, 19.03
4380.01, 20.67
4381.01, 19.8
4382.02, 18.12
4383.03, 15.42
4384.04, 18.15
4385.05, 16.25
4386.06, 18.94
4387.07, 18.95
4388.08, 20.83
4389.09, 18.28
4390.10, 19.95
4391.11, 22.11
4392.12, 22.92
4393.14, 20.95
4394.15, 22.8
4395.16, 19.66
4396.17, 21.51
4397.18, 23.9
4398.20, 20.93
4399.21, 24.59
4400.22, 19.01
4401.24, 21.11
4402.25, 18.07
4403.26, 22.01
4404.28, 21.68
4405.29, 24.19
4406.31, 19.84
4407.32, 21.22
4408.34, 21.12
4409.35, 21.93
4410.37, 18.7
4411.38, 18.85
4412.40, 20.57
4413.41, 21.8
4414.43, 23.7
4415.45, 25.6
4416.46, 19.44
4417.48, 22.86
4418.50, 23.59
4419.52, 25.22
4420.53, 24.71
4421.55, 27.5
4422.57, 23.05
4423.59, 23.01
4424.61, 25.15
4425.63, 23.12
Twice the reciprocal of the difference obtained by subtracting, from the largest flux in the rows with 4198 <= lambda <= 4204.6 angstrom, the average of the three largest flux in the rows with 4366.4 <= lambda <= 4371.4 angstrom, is -0.4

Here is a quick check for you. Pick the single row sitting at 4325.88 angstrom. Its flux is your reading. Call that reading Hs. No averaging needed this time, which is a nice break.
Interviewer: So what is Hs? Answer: 20.52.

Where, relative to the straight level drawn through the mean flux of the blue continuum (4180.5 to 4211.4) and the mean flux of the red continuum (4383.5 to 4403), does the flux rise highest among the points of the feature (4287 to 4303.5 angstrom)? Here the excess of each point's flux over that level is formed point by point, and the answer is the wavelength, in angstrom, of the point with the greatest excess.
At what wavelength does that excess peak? 4292.15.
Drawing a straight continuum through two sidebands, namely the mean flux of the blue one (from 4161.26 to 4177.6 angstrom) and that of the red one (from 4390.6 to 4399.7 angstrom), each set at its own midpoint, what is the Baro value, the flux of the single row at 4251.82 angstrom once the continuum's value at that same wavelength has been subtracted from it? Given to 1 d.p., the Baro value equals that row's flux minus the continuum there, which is 1.8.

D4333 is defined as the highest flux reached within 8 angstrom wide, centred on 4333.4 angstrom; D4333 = 23.03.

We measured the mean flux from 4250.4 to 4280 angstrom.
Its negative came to -18.5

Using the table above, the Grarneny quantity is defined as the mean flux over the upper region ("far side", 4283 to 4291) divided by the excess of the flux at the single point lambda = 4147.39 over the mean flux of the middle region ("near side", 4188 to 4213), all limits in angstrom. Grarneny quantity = 11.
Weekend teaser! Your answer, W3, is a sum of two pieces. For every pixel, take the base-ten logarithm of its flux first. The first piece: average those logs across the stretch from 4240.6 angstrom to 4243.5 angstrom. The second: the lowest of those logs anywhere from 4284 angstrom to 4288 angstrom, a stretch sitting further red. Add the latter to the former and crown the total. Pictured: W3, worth 2.50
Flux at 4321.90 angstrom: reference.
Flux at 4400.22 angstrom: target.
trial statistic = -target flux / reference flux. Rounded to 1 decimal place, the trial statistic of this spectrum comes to -1.1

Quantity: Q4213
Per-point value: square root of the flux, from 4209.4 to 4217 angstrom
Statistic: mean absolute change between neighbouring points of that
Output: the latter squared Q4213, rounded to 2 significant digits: 0.19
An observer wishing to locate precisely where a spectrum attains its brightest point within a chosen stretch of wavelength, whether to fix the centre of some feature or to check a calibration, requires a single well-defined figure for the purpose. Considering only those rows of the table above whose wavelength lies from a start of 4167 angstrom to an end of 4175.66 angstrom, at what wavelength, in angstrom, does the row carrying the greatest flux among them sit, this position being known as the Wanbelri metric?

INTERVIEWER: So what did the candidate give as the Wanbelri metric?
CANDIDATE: 4171.33 angstrom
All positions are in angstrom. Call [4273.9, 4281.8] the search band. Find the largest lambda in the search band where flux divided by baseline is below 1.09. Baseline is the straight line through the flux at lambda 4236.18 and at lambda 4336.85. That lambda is 4281.29 angstrom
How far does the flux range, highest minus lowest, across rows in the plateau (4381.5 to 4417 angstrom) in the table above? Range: 10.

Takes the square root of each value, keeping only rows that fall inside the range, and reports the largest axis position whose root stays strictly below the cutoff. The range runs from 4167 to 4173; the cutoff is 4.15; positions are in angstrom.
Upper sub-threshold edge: 4170.37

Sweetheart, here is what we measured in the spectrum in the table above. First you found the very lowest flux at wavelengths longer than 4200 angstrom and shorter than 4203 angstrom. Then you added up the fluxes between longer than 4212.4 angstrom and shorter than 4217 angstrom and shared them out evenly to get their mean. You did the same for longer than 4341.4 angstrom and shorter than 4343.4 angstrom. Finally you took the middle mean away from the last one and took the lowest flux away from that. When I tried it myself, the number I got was -12.8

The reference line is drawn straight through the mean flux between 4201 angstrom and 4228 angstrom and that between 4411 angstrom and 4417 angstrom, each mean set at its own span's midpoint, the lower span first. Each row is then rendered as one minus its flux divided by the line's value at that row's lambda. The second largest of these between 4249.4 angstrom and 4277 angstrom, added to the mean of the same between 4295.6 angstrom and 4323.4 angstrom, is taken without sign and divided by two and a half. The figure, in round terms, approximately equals 0.174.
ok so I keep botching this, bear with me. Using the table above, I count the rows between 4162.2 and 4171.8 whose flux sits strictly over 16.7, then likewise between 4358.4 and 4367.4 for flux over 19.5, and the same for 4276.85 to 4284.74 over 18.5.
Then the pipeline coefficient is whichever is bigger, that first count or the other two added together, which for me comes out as 14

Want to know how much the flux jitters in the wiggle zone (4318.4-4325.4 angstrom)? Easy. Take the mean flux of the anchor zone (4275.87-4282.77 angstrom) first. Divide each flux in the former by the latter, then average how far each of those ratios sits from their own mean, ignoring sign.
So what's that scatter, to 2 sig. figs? 0.092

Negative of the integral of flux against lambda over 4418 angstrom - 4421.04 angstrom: -75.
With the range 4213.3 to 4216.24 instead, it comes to -56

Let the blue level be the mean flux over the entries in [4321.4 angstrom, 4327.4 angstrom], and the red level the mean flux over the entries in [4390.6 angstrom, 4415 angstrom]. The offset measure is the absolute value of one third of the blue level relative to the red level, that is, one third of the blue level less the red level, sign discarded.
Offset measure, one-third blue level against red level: 15.0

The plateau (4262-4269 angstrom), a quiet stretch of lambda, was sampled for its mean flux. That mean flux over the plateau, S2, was 18.7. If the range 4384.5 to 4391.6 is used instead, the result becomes 19.3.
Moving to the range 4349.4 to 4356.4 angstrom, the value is 20.9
